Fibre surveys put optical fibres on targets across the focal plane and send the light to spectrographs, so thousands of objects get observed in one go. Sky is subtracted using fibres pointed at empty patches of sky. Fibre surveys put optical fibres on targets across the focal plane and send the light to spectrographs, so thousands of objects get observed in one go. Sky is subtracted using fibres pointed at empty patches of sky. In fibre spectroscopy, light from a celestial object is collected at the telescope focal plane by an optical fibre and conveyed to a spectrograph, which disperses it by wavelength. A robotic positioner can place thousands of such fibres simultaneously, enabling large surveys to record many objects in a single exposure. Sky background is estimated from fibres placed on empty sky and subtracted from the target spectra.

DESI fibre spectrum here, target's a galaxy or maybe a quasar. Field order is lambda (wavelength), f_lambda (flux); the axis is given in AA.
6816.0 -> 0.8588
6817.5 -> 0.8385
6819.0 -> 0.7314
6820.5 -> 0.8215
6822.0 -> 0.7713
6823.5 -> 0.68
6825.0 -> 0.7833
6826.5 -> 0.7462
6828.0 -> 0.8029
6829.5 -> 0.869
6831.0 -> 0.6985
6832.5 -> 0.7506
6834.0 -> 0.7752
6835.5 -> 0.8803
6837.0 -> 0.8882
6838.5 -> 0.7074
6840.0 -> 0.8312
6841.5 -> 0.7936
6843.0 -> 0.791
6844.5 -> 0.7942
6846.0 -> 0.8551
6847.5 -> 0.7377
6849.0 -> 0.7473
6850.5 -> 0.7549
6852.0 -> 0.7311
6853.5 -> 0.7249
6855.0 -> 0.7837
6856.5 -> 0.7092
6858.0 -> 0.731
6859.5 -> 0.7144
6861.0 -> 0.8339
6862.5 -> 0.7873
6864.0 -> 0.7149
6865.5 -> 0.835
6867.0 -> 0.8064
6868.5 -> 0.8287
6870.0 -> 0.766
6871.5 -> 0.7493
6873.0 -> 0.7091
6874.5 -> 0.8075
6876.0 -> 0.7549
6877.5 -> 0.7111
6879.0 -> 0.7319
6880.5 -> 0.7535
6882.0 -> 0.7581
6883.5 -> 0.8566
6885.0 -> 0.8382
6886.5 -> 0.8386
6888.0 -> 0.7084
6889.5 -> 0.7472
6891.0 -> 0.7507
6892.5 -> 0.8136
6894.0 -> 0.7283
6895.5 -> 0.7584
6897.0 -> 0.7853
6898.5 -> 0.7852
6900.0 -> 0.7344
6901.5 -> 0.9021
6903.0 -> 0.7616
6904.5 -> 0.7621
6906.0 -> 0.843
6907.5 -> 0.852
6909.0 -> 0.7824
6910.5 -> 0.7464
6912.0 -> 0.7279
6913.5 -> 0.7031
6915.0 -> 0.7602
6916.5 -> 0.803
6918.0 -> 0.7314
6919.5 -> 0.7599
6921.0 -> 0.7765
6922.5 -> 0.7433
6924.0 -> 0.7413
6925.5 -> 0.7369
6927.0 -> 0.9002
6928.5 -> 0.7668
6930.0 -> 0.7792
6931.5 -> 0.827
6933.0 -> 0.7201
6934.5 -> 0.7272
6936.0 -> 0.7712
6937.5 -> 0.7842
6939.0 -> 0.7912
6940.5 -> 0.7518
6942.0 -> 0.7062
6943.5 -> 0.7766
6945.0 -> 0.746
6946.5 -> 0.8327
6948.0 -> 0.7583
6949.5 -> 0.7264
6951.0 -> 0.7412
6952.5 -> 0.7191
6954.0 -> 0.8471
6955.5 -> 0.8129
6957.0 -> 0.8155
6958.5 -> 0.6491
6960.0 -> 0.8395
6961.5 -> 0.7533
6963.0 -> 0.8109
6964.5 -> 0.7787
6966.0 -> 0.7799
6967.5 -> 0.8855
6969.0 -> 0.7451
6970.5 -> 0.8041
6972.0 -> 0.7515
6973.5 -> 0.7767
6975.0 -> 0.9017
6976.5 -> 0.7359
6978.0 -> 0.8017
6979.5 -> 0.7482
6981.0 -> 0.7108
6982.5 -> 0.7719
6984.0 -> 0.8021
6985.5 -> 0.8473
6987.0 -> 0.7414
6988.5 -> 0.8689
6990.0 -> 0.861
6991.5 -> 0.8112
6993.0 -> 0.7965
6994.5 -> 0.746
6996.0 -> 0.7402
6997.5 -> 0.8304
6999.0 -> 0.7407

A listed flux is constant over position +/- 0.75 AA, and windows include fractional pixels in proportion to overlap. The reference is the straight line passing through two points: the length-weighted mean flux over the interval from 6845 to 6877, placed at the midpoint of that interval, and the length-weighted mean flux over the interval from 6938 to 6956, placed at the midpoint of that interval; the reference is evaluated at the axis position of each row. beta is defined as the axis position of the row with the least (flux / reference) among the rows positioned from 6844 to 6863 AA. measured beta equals 6856.5 AA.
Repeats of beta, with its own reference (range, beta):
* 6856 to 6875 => 6873.0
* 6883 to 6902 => 6888.0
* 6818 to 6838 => 6823.5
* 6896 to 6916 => 6913.5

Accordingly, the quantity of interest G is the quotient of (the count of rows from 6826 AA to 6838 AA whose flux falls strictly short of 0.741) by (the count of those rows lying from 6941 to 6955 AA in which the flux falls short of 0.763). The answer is 0.2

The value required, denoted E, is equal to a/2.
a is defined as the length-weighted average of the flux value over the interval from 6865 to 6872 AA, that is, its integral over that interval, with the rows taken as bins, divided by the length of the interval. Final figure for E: 0.399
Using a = 0.797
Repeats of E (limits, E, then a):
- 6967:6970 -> 0.404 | 0.809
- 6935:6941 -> 0.387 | 0.774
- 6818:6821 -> 0.389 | 0.778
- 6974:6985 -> 0.392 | 0.783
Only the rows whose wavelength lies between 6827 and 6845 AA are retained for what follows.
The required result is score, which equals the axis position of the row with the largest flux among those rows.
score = 6837.0 AA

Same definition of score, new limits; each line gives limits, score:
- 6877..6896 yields 6883.5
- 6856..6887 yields 6883.5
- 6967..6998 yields 6975.0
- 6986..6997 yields 6988.5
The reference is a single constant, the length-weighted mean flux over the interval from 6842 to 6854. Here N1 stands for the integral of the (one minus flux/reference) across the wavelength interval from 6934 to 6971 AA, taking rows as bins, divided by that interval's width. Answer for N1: -0.0076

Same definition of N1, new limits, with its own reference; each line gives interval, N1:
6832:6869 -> -0.0152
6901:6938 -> -0.0091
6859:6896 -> -0.0053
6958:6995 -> -0.0280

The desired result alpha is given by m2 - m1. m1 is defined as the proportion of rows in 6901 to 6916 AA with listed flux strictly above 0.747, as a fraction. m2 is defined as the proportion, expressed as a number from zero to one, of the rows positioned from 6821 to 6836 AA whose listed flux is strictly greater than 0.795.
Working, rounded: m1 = 0.70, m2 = 0.30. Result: -0.40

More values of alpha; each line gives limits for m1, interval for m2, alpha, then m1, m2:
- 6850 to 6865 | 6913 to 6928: -0.20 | 0.40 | 0.20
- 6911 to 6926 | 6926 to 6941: -0.20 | 0.40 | 0.20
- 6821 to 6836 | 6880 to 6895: -0.30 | 0.70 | 0.40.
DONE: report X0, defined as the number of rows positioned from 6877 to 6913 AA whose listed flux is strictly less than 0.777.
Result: 14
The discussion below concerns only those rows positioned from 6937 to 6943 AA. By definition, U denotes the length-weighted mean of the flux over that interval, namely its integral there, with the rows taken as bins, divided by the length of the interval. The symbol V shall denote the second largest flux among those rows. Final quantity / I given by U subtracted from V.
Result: 0.03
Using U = 0.76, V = 0.7842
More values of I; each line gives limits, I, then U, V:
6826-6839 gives 0.09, 0.79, 0.8803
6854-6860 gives 0.00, 0.74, 0.731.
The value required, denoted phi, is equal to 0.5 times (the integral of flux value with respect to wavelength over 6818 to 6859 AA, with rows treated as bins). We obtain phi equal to 16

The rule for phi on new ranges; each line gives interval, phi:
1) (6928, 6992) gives 25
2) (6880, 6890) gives 4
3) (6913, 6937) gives 9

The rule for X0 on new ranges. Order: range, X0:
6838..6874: 13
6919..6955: 17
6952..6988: 11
